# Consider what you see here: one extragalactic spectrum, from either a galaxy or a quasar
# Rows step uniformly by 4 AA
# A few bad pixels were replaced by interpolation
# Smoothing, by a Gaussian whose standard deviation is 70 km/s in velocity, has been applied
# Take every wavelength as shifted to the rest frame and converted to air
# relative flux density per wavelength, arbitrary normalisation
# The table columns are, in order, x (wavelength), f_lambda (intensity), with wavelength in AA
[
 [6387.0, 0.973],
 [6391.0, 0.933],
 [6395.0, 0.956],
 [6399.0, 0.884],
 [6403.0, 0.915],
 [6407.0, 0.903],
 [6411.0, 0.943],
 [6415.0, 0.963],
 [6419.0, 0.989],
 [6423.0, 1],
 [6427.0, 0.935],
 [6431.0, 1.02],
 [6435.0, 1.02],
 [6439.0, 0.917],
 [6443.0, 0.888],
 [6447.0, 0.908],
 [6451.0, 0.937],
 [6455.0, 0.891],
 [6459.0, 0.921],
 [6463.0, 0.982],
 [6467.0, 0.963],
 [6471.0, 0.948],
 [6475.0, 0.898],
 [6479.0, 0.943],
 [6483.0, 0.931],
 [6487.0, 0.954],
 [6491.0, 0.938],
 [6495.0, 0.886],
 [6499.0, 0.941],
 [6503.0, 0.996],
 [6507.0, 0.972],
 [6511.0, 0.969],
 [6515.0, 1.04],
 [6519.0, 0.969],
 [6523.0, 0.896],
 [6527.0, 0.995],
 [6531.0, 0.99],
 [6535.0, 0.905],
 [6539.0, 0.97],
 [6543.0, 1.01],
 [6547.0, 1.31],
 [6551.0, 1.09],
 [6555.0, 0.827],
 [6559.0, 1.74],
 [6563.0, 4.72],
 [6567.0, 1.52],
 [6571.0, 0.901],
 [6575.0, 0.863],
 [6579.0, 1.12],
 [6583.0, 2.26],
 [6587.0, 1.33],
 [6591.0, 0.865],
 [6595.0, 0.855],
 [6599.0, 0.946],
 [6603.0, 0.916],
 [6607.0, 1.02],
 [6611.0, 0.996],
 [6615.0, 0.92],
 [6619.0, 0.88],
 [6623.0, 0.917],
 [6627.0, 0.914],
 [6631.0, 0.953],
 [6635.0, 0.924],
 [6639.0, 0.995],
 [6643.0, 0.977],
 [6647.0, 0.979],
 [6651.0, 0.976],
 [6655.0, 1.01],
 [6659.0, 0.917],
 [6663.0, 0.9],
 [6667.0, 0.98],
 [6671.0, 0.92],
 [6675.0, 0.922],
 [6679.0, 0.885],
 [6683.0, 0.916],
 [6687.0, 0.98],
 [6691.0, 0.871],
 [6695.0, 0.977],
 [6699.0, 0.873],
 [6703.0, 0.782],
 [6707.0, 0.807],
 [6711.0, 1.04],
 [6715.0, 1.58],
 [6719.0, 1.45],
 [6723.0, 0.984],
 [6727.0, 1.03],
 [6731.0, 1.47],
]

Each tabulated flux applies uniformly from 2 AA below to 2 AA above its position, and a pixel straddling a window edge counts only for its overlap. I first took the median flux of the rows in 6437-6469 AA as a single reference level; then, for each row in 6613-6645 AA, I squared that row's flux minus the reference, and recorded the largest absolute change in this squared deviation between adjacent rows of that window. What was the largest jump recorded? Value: 0.01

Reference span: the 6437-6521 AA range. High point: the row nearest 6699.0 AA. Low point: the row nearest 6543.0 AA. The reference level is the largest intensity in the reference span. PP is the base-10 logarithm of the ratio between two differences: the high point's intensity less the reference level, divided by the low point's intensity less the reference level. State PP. 0.7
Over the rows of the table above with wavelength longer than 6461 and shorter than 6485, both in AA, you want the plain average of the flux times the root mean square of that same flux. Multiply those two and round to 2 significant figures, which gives 0.89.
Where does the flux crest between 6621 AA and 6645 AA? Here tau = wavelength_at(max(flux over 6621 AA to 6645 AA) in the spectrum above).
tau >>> 6639.0 AA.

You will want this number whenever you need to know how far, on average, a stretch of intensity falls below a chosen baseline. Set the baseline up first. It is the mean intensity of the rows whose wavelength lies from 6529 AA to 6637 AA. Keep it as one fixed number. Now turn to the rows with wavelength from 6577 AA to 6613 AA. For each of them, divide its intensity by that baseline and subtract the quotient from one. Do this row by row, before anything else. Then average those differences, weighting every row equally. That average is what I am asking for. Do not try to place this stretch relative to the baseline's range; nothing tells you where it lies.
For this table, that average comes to 0.053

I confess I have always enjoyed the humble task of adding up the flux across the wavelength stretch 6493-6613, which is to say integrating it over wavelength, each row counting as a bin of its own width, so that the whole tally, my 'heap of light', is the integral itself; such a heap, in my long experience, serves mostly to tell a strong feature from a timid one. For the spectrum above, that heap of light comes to 143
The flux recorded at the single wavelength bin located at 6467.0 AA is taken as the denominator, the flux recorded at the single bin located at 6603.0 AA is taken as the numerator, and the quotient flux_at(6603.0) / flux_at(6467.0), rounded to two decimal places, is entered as 0.95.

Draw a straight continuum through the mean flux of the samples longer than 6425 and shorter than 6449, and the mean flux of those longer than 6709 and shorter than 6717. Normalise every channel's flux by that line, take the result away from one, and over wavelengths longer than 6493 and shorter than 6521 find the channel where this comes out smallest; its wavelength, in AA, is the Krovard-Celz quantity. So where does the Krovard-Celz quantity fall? 6515.0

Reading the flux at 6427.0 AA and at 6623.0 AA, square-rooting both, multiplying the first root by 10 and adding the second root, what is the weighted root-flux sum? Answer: 10.6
